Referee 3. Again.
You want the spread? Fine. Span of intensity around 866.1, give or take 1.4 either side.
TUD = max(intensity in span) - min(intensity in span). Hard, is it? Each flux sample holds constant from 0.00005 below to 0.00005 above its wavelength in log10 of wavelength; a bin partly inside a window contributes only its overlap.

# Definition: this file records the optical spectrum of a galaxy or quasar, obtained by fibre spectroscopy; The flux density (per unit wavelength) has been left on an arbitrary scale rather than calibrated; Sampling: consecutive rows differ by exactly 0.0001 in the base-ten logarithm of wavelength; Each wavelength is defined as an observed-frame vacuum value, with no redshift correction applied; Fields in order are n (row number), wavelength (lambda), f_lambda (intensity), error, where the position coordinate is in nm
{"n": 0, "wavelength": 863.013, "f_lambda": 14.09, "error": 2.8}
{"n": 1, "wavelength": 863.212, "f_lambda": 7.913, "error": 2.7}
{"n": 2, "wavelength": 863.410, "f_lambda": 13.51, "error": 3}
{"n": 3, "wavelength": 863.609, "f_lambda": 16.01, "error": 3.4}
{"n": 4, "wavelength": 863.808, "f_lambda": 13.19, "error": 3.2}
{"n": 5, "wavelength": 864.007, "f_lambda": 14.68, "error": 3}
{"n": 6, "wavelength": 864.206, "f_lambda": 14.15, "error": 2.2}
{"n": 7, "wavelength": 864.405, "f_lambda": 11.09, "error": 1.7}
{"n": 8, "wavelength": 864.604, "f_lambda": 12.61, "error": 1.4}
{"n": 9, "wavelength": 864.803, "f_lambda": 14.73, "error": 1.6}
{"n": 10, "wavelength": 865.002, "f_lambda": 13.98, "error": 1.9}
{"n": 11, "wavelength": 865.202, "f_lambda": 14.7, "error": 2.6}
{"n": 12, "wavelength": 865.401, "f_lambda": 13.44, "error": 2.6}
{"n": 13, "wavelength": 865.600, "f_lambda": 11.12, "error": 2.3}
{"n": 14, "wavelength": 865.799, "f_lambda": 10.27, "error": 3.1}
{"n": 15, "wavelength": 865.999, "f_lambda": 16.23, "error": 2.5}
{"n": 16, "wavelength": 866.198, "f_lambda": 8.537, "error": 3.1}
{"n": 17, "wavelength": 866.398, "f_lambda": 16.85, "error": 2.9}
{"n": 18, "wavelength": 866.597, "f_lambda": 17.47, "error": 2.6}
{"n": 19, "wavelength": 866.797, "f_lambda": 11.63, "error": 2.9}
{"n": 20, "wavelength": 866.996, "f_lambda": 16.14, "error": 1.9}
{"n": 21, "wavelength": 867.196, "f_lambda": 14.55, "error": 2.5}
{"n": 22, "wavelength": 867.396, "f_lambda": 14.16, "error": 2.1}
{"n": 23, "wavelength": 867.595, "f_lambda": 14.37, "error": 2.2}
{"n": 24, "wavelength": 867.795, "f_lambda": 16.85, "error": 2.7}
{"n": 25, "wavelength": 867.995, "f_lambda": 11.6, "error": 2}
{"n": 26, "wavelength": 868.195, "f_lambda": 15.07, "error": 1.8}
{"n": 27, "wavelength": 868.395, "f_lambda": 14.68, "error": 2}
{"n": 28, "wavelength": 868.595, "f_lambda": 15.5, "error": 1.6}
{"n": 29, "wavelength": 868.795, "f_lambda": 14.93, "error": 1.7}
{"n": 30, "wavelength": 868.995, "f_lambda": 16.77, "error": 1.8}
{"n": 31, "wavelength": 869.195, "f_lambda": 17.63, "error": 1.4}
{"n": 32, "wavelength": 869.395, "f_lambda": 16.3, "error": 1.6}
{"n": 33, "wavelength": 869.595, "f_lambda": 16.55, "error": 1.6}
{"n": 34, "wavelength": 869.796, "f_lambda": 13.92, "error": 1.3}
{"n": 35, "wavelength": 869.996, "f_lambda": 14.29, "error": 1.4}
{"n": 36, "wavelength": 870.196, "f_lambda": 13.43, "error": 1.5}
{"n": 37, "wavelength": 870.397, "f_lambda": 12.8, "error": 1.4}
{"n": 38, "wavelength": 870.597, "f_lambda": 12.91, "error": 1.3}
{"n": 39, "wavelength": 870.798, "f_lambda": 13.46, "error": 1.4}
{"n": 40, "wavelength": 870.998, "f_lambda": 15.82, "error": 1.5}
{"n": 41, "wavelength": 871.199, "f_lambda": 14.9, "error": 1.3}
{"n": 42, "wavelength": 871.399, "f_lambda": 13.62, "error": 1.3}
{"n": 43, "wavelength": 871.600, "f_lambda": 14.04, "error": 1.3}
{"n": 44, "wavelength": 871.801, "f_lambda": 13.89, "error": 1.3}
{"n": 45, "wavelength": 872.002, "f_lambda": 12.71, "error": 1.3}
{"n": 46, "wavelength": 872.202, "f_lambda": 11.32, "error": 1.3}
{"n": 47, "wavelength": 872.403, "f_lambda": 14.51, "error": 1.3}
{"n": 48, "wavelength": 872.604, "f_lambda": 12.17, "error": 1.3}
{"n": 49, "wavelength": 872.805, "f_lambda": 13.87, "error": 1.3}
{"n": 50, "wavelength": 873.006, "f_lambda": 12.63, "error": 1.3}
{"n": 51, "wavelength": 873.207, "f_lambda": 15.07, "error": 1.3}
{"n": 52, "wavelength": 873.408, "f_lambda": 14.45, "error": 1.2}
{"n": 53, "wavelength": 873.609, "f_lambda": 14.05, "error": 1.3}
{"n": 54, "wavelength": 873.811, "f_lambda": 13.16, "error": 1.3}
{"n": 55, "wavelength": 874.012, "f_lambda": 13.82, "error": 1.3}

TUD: 9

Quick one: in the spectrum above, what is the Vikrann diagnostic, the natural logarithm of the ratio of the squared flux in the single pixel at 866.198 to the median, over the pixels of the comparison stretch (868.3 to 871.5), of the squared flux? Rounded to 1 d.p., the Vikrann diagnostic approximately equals -1.1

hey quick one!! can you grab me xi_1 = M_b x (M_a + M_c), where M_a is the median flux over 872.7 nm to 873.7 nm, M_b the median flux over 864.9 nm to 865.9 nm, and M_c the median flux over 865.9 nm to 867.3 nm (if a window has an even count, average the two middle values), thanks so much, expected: 406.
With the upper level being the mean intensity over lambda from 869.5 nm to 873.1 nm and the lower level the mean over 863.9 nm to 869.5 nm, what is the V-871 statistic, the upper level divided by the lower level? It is 0.96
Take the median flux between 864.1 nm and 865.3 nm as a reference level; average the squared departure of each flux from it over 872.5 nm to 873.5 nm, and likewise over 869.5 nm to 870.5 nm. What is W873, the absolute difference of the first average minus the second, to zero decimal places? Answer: 0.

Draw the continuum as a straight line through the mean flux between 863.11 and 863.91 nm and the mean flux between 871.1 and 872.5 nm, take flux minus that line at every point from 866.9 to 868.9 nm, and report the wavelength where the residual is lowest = 867.995 nm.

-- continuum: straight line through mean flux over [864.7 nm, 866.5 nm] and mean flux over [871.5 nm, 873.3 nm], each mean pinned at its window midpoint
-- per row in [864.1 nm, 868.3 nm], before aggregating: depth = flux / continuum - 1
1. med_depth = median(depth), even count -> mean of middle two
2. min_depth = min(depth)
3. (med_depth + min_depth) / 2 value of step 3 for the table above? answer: -0.15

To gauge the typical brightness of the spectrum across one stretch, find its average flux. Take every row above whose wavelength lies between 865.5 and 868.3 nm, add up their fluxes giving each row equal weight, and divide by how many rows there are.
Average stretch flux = 13.92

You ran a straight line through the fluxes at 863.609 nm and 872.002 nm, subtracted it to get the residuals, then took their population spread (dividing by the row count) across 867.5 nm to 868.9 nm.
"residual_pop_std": 1.50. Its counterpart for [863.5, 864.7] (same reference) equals 1.47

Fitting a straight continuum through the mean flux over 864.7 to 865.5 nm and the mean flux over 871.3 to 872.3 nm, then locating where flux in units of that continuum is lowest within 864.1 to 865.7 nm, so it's 864.405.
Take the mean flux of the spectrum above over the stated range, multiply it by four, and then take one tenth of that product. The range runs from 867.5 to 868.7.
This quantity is 5.87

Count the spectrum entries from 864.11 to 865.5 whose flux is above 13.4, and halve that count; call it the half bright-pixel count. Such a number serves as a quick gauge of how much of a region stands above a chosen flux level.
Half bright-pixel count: 2.5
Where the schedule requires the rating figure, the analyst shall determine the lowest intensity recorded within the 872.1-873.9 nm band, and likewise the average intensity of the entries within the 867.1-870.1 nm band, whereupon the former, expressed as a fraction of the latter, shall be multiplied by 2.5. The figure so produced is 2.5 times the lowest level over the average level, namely 1.9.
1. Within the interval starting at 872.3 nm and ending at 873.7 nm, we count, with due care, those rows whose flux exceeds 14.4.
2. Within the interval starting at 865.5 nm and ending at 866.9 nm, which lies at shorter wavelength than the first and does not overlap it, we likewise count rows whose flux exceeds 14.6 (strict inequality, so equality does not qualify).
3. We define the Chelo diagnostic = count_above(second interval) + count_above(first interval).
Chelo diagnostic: 6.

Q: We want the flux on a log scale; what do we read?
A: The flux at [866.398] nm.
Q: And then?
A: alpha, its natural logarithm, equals 2.82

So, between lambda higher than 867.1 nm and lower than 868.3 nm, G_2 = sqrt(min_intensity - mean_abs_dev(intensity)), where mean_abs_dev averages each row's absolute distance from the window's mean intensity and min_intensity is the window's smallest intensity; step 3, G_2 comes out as 3.25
